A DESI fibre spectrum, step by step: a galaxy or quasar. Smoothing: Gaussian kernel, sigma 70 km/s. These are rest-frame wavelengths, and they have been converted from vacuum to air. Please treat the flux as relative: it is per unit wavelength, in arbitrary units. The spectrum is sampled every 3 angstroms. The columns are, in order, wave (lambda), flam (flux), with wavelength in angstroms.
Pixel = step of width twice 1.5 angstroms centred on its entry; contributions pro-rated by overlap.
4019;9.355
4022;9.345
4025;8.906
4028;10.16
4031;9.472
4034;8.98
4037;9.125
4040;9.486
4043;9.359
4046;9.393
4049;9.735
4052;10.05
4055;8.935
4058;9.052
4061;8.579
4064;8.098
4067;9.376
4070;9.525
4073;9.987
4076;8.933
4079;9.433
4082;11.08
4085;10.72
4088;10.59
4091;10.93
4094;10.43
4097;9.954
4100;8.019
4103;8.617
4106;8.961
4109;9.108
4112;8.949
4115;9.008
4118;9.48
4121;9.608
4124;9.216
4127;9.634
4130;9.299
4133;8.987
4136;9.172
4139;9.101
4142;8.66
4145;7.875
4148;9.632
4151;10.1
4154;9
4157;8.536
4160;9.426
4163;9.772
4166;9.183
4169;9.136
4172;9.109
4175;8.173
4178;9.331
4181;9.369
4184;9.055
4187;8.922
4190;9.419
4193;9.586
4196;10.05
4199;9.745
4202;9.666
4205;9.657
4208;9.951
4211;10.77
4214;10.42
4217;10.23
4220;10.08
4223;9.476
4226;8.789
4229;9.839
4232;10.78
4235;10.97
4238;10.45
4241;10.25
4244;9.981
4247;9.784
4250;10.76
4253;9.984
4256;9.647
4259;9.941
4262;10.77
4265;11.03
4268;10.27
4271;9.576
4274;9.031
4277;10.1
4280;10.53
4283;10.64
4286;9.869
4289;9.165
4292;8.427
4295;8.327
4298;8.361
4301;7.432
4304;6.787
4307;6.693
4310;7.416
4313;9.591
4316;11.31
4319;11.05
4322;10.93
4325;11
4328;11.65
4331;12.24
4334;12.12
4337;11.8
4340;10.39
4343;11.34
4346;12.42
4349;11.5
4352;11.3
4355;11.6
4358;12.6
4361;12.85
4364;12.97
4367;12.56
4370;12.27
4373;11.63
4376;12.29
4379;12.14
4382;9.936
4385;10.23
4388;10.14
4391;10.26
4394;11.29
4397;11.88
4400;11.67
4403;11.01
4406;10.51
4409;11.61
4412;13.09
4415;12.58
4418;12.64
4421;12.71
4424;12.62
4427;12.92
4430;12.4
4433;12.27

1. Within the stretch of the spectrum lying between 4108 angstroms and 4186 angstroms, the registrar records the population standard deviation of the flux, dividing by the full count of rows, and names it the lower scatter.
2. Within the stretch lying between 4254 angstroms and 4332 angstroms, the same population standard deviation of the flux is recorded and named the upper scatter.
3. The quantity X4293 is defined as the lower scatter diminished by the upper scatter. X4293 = -1.0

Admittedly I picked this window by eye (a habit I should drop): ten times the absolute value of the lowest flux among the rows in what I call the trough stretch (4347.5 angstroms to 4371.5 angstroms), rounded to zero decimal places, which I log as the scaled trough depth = 113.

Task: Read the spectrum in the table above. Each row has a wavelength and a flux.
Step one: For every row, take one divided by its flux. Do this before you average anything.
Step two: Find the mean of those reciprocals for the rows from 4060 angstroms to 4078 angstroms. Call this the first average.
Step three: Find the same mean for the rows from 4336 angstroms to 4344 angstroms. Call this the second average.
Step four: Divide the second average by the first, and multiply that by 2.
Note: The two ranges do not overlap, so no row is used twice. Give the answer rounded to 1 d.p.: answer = 1.6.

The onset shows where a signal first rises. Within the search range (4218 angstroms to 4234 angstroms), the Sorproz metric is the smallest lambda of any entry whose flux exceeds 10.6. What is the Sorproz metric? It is 4232 angstroms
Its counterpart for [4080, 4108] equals 4082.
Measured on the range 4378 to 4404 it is 4379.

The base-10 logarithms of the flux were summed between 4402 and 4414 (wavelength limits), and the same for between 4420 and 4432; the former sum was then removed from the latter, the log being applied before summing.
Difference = 0.16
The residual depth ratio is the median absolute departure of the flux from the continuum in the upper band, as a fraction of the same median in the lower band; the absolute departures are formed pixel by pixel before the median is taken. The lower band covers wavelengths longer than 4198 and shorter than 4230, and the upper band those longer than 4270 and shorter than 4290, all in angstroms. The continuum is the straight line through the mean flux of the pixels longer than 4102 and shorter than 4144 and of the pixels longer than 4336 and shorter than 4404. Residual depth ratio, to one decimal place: 3.1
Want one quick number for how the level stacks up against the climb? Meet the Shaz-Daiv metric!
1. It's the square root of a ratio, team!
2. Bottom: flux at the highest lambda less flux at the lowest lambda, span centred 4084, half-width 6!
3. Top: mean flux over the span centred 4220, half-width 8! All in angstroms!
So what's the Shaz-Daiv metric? 2.9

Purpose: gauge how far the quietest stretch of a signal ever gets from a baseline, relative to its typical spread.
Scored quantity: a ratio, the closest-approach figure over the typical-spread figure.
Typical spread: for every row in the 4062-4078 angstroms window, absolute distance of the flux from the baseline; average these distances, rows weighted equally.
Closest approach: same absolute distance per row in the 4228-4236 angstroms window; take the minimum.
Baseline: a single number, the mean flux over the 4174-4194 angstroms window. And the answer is 1.3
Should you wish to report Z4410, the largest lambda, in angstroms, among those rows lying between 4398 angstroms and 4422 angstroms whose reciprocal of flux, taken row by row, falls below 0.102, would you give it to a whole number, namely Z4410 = 4421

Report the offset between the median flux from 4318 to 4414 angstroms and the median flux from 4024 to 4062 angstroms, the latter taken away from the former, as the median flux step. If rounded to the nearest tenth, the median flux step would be 2.3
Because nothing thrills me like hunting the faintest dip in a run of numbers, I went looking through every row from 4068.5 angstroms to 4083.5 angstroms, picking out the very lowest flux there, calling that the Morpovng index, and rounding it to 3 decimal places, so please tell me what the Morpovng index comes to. 8.933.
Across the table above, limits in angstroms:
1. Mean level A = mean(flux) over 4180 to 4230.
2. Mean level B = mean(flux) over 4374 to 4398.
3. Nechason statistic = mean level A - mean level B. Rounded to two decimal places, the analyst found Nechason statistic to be -1.31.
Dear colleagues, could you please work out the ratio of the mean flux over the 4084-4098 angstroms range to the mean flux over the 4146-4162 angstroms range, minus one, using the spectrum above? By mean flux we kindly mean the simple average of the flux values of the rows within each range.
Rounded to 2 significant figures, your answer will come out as 0.13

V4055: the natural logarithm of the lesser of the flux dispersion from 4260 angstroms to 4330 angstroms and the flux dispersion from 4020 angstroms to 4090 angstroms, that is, -0.4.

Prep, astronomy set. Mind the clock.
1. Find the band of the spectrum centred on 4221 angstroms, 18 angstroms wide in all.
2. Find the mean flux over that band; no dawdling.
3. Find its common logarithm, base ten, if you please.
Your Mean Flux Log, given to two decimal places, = 0.99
